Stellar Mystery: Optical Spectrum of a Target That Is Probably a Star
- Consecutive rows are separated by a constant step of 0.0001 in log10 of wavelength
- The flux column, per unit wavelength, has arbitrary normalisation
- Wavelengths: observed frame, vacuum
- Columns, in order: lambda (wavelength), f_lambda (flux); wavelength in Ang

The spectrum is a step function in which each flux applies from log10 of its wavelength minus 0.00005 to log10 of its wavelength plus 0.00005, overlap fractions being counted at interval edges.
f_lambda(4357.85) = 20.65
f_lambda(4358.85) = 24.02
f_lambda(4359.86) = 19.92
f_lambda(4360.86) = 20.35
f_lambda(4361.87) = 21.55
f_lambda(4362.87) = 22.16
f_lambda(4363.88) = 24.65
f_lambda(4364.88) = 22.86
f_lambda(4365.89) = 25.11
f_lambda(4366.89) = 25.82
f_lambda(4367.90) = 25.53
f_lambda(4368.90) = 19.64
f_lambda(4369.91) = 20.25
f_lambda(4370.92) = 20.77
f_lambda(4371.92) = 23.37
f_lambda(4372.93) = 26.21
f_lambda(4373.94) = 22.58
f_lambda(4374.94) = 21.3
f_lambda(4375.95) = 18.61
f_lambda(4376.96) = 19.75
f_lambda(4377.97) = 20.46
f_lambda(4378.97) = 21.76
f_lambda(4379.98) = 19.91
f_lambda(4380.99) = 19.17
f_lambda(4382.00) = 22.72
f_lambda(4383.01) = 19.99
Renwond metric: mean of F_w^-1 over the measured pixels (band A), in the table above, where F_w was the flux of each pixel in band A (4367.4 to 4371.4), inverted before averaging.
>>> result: 0.0469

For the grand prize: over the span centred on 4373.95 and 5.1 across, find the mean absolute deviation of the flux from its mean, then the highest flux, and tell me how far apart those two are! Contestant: 24.2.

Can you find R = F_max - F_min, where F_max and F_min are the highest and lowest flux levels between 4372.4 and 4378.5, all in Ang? 7.6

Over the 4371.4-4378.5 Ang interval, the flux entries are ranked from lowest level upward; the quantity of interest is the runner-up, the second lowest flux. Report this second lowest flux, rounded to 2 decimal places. 19.75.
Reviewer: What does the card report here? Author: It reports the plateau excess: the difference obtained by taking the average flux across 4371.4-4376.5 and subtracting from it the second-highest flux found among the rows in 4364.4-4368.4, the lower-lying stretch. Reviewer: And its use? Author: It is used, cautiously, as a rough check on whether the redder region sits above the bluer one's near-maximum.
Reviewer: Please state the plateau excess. -3.1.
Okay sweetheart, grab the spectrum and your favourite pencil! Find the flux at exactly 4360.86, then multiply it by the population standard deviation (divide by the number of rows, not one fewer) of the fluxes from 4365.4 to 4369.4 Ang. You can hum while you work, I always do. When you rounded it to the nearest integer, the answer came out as 52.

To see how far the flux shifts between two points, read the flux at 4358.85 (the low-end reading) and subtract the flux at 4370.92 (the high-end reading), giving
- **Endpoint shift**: 3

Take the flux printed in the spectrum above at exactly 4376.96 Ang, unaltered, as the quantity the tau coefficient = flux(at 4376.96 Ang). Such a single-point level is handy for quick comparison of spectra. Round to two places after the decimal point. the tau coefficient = 19.75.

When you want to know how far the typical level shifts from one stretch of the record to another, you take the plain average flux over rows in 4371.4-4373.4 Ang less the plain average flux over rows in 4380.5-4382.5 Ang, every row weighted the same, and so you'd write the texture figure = 3.8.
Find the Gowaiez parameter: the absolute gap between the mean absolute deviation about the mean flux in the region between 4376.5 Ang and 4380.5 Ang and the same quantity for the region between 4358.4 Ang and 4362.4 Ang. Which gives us 0.68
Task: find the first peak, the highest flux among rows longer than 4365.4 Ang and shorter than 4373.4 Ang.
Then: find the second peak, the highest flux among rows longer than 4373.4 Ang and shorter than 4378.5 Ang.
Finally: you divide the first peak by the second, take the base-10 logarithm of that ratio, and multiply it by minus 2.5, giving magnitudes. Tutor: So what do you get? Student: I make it -0.16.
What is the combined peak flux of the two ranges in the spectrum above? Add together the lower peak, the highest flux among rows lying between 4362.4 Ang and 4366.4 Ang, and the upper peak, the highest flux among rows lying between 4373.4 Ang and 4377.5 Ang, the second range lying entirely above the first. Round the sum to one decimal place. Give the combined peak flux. 47.7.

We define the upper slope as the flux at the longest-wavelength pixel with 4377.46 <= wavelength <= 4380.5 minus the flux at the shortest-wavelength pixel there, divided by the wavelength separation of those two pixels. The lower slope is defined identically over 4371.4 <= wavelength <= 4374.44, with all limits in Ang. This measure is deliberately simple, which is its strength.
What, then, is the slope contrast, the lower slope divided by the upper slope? 1.4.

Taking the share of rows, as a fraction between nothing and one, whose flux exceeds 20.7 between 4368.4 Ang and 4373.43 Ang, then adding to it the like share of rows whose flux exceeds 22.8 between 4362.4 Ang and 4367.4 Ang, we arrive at 1.40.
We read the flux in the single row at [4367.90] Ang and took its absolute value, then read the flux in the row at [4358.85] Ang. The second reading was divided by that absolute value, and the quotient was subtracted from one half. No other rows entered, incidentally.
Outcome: -0.44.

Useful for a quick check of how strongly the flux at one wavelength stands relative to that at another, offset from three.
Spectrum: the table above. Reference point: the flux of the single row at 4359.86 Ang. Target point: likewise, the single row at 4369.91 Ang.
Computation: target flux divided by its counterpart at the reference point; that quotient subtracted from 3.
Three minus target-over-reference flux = 1.98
